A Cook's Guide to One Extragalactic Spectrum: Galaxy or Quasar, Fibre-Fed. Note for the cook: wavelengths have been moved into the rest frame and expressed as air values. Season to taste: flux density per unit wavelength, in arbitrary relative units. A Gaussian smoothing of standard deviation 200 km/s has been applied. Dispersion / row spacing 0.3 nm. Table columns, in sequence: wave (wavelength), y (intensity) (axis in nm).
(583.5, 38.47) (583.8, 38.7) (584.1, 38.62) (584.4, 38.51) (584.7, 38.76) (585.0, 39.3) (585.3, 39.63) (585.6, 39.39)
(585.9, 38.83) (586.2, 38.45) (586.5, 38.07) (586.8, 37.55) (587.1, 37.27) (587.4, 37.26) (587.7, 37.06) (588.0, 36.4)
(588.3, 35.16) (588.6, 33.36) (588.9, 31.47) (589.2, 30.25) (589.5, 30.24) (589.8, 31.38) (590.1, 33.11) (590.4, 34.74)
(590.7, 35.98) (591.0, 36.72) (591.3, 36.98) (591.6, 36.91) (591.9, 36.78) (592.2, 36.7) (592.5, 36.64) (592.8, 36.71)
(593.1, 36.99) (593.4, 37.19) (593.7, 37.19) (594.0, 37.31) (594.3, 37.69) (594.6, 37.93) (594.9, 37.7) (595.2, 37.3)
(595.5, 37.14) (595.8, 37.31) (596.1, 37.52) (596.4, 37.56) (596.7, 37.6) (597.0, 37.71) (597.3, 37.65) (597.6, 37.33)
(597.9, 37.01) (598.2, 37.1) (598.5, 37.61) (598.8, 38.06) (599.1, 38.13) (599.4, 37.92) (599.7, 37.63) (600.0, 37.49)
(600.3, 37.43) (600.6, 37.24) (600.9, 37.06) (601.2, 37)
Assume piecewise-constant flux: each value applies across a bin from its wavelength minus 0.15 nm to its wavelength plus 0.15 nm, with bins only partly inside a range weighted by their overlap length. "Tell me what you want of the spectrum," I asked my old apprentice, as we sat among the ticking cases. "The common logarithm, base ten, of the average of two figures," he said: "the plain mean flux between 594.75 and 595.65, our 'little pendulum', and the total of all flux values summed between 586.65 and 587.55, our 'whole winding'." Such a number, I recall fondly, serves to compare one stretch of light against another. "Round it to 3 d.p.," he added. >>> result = 1.873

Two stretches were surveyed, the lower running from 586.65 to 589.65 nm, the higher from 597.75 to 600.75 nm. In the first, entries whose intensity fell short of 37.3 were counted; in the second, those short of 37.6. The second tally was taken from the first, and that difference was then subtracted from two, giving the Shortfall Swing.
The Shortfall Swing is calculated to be -2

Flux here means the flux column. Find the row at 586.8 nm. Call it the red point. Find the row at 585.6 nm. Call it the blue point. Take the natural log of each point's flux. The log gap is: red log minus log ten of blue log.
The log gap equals 3.06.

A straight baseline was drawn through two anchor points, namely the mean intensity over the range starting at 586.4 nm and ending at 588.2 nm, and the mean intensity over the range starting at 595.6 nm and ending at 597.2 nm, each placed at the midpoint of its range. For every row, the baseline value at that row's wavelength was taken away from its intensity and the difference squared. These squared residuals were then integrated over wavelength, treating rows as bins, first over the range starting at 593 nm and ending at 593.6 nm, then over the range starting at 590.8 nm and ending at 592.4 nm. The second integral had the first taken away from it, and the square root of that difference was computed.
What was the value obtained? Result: 0.7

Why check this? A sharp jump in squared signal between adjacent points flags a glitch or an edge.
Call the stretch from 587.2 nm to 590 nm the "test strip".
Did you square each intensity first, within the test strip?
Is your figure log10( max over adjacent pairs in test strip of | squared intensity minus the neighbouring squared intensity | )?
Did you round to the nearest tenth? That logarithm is 2.1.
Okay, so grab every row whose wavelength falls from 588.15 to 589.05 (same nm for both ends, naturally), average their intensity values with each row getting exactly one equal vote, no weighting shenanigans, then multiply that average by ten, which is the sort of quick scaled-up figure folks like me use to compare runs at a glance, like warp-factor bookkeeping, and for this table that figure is 333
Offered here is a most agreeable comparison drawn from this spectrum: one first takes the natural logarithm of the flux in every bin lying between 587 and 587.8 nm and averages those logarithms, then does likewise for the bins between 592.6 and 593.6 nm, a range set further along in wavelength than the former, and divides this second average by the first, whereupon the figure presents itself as 1.00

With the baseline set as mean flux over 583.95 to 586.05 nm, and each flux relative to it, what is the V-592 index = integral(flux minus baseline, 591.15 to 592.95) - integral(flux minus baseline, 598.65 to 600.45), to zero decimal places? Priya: -2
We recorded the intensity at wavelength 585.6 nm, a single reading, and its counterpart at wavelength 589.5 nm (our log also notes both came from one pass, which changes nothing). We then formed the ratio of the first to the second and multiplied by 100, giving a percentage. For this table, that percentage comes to 130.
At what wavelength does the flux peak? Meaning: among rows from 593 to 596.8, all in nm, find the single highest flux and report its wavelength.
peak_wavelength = 594.6 nm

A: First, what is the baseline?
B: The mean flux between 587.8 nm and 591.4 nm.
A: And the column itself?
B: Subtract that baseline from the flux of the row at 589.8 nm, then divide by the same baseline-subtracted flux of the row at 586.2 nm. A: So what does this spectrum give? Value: -0.53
